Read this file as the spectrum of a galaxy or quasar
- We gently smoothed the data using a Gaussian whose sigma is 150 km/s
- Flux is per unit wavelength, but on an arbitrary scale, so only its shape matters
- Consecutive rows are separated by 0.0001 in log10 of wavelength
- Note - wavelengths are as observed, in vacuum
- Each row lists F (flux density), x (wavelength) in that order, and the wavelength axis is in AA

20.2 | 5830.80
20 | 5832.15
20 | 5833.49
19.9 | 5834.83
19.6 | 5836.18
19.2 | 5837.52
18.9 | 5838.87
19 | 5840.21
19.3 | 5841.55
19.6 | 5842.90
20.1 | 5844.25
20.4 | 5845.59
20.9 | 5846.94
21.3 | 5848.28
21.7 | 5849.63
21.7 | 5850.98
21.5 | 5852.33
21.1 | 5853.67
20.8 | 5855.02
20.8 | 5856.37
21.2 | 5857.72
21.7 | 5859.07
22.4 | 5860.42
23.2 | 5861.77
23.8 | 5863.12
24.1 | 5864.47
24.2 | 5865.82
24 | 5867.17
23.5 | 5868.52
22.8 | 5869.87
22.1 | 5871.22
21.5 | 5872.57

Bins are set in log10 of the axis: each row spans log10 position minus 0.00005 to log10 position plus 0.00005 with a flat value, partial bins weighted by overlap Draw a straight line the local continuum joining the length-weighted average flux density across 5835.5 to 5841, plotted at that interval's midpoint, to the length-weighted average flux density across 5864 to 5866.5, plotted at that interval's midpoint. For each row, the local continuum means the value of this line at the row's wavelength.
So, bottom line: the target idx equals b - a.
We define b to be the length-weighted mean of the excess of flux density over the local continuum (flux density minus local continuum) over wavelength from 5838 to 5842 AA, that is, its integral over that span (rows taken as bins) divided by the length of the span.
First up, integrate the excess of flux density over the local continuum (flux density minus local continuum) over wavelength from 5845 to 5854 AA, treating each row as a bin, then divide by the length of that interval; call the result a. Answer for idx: -0.4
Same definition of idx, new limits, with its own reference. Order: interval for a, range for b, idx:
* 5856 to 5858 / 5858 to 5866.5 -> 1.2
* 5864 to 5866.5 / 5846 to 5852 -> 0.2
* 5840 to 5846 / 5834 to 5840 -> 0.8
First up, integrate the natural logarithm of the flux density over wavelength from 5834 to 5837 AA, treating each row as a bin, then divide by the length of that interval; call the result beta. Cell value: 2.98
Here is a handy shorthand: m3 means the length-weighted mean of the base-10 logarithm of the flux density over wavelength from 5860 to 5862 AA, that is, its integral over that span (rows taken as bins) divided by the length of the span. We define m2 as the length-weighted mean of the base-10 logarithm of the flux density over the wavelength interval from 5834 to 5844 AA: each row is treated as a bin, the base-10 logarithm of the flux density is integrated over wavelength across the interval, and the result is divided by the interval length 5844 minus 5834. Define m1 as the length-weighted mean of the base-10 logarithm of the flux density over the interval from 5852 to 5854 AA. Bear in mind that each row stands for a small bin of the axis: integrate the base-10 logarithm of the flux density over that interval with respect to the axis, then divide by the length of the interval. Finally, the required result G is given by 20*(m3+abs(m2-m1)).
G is 28.1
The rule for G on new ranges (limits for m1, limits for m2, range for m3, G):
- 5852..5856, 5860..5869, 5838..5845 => 26.7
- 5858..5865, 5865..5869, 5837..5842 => 26.0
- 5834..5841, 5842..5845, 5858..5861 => 27.0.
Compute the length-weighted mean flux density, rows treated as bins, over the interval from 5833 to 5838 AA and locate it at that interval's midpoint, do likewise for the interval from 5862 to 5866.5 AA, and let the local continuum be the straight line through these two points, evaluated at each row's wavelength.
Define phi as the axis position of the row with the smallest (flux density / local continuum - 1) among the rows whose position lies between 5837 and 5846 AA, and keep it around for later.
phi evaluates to 5840.21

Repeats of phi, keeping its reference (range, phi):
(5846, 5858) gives 5856.37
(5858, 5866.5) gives 5859.07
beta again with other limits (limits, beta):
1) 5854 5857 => 3.03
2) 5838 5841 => 2.95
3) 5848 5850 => 3.06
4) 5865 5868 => 3.18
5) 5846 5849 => 3.05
